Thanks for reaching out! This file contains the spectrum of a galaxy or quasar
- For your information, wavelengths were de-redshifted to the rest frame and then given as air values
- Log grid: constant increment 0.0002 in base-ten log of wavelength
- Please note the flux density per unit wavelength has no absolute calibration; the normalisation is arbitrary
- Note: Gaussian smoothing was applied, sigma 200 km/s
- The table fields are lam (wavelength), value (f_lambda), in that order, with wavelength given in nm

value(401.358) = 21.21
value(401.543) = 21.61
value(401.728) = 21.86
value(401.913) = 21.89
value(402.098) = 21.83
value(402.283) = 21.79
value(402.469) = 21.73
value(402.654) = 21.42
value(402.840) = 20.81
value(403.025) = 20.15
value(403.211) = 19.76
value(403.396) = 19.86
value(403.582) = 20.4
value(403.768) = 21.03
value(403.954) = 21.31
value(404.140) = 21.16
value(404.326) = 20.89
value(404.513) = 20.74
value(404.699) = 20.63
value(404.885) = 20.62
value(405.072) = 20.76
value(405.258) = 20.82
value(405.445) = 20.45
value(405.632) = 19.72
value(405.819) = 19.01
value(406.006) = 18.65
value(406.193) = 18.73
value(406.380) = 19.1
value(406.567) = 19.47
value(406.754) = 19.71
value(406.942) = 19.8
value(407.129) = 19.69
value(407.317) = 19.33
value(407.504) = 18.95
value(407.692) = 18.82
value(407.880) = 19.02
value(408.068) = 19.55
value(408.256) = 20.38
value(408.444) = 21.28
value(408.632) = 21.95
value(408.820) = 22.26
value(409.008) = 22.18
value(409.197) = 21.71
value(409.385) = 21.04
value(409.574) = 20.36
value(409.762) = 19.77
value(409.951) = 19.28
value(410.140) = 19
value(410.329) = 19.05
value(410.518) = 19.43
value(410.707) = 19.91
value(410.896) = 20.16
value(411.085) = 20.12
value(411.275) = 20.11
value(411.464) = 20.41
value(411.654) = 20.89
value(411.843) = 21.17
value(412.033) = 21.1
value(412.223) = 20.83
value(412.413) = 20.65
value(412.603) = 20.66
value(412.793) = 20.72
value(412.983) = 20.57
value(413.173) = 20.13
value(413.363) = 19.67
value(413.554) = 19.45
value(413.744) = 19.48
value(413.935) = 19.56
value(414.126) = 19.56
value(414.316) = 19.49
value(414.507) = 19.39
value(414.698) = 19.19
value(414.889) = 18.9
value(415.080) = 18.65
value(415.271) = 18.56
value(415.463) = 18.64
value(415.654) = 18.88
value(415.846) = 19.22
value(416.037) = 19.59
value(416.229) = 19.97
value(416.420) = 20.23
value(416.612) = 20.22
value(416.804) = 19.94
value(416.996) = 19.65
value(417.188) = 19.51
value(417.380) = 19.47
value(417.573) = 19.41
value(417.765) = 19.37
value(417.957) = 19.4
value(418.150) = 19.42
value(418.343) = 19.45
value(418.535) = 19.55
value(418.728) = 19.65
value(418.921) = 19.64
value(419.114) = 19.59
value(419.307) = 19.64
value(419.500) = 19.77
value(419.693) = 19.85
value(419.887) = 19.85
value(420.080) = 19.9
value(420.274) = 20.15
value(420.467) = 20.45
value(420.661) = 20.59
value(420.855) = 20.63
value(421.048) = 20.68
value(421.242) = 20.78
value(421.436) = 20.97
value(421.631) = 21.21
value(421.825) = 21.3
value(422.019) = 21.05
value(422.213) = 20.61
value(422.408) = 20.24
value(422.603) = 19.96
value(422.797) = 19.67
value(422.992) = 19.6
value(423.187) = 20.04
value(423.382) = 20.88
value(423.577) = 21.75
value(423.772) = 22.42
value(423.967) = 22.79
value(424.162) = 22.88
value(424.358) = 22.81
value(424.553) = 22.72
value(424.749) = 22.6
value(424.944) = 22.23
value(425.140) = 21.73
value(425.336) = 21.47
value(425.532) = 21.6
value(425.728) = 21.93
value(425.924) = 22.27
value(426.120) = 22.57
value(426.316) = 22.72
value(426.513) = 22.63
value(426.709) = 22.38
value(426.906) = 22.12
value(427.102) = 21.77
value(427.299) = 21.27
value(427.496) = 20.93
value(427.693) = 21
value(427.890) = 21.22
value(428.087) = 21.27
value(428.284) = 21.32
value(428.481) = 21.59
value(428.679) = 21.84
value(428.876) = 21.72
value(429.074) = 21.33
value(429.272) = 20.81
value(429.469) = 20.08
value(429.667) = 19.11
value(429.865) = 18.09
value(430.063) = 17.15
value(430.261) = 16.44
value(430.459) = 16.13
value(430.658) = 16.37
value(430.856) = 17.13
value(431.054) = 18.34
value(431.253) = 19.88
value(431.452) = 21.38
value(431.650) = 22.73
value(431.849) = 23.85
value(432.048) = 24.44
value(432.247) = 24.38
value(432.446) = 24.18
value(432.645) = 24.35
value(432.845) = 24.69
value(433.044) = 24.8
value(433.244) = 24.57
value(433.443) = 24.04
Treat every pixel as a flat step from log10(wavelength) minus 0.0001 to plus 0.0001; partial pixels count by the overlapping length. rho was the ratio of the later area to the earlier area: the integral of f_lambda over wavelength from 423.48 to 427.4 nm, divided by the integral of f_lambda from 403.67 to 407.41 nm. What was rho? 1.16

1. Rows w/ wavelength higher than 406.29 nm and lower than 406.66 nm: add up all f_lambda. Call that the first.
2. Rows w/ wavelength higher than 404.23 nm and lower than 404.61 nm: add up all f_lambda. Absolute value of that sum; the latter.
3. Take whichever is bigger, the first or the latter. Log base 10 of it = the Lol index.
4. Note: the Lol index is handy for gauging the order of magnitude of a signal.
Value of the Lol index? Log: 1.62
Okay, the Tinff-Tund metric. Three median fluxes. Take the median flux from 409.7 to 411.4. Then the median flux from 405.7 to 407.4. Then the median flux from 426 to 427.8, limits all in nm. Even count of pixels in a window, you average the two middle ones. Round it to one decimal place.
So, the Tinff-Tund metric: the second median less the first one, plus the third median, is 21.7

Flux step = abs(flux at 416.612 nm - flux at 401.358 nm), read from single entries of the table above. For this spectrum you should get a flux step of 0.99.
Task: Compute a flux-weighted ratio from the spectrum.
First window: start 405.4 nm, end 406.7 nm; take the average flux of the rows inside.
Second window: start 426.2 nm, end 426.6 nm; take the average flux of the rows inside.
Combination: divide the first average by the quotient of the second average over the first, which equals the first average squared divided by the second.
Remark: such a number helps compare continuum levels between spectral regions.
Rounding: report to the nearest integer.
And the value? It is 16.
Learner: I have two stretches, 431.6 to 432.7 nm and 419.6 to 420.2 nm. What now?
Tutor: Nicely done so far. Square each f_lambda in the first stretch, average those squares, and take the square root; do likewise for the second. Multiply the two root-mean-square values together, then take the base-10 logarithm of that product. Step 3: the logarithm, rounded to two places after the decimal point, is 2.68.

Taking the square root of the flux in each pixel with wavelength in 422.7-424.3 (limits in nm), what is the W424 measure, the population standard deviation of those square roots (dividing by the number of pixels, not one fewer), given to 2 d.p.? 0.14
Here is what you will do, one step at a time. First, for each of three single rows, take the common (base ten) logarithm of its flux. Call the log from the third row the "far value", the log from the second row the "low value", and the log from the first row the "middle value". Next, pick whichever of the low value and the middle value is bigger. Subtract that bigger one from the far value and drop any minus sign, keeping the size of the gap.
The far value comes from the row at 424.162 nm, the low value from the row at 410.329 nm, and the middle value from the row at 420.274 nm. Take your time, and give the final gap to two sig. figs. 0.055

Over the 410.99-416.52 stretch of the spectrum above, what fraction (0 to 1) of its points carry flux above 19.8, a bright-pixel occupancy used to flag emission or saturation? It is 0.5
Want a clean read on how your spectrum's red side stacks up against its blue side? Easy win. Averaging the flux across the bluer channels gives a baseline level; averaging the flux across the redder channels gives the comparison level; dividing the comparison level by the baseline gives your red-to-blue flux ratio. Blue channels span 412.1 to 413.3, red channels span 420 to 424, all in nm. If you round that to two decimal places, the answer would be 1.01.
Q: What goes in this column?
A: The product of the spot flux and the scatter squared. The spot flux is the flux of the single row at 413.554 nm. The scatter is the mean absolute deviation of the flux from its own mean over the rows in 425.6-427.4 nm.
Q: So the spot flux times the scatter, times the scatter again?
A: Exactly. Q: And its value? 2.6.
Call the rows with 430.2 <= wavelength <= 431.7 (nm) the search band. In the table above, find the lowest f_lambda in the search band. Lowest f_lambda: 16.13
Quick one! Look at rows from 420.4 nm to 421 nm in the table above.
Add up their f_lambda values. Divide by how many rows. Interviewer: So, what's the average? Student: 20.6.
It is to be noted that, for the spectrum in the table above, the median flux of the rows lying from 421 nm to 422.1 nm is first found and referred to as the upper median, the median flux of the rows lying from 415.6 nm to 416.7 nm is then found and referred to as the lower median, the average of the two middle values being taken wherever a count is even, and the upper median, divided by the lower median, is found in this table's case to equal 1.06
